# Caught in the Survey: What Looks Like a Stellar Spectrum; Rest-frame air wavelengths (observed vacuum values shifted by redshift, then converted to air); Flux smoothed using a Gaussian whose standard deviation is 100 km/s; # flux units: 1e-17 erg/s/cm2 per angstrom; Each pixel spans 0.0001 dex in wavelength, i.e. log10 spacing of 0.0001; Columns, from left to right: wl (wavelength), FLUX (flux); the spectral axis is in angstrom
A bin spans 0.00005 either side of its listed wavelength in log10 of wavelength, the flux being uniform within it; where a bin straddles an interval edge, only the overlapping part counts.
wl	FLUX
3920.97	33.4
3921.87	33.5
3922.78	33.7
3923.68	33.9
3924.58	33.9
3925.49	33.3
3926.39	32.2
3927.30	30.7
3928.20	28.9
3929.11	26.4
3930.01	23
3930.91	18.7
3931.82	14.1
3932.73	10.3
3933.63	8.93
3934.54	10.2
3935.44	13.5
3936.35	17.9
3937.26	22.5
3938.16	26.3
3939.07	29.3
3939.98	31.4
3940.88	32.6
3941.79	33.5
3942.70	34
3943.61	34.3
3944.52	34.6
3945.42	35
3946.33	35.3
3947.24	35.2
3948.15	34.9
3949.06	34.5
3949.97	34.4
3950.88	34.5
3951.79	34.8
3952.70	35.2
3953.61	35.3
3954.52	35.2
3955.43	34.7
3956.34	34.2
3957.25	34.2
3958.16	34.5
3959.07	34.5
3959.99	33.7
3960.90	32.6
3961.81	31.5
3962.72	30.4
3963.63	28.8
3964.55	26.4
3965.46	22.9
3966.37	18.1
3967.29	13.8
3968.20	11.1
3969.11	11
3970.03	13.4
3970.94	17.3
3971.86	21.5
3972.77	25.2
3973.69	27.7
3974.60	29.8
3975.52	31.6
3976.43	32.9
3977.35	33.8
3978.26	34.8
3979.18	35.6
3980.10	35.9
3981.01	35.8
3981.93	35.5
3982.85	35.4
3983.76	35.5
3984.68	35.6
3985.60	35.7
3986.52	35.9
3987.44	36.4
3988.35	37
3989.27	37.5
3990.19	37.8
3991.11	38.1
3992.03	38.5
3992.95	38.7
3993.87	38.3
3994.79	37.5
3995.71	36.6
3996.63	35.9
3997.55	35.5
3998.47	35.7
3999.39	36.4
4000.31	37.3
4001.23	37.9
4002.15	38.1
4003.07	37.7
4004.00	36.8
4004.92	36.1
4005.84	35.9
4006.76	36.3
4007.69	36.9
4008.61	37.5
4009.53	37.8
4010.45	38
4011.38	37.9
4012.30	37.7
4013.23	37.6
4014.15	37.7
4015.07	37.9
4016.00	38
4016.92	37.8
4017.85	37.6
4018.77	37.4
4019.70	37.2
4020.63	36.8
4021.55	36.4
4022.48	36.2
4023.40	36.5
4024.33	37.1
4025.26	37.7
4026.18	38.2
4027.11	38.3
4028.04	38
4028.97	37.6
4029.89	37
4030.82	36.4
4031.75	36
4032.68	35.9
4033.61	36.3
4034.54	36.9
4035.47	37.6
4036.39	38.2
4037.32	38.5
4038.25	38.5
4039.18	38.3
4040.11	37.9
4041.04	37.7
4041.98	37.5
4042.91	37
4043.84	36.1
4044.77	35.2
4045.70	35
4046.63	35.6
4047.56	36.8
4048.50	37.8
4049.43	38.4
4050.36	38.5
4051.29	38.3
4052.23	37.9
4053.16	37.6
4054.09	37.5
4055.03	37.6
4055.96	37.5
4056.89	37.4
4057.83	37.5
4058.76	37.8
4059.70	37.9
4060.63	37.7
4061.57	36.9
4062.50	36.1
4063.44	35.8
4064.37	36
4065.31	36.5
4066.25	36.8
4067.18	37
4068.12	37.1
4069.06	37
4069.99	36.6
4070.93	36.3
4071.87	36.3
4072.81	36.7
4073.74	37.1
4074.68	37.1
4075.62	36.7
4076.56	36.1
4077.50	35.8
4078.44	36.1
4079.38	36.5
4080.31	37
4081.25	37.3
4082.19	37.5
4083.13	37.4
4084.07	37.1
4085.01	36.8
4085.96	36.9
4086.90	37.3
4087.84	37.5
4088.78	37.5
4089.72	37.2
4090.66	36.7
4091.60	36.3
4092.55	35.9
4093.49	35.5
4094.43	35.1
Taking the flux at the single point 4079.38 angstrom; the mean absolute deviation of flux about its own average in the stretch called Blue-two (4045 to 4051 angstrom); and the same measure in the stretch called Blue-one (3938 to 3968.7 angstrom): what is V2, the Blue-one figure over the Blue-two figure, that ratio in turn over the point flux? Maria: 0.10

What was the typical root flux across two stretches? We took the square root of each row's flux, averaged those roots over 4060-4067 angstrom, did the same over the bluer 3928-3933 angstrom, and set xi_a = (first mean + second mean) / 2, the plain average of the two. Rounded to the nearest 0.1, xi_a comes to 5.2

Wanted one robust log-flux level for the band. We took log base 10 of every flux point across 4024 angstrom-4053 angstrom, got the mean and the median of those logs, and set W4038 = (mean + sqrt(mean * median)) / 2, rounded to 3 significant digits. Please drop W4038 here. 1.57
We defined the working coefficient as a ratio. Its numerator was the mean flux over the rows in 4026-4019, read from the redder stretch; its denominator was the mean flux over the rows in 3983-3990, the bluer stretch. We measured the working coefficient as 1.02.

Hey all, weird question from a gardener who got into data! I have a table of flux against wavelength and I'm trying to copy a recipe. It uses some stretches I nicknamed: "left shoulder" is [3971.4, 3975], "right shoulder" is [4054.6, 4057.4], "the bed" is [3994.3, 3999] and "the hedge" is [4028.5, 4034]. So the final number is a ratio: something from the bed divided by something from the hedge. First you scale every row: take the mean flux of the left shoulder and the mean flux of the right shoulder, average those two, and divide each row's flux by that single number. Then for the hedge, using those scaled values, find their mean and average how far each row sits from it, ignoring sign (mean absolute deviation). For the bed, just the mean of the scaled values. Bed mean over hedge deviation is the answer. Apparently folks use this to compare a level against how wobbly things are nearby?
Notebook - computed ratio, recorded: 71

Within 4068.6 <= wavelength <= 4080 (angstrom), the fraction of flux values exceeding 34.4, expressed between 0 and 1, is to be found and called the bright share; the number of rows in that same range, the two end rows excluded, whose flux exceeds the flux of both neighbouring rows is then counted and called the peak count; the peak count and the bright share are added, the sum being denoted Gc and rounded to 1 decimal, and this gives 1.0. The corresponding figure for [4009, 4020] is 3.0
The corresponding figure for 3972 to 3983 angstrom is 1.5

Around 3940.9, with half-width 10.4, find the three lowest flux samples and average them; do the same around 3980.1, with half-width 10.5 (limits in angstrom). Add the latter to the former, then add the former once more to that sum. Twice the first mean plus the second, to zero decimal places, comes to 37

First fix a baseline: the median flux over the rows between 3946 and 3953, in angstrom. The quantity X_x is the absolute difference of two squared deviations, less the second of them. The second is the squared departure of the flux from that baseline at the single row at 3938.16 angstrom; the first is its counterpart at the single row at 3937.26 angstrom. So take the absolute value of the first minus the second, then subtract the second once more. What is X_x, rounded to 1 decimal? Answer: 6.3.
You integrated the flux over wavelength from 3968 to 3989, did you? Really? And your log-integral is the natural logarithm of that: 6.4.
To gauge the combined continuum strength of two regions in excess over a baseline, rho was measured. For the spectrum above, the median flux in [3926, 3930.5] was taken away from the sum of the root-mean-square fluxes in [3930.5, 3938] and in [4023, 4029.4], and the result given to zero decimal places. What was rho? 24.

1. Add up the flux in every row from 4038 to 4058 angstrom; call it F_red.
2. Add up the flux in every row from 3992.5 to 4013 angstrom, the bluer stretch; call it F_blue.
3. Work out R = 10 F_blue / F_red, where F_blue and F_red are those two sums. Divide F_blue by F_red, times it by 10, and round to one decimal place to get 9.9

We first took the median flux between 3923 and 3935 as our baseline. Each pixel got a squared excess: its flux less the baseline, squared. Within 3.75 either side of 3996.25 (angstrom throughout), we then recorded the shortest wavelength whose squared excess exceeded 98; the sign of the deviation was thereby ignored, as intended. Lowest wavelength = 3992.95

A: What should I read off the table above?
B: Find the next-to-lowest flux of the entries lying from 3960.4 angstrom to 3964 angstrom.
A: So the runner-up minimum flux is 30.4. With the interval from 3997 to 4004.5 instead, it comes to 35.7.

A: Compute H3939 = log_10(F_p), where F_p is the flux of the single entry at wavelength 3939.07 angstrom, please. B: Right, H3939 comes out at 1.47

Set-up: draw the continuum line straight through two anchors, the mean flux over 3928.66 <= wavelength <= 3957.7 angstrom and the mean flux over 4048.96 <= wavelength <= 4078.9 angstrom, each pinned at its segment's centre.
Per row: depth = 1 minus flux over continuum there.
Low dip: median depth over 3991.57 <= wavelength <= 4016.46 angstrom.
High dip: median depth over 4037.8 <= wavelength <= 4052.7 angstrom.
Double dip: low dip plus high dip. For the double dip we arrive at -0.18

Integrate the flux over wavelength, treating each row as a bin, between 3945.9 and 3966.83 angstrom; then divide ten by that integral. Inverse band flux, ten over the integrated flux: 0.01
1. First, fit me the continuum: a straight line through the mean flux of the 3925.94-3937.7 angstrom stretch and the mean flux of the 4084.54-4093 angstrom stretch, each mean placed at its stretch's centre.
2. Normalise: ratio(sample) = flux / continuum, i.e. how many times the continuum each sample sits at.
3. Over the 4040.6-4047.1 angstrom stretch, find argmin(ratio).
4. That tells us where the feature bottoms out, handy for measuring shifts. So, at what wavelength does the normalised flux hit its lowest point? 4045.70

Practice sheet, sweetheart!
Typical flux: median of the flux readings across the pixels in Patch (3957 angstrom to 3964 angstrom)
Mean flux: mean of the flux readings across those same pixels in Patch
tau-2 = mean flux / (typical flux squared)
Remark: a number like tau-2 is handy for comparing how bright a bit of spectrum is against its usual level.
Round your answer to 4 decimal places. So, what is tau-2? 0.0296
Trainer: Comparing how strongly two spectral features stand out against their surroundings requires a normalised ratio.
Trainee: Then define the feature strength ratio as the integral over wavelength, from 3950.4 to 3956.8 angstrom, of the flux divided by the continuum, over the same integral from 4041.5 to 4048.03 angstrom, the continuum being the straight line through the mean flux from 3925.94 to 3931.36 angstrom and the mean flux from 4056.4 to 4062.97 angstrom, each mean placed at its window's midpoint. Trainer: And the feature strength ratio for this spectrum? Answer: 1.19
